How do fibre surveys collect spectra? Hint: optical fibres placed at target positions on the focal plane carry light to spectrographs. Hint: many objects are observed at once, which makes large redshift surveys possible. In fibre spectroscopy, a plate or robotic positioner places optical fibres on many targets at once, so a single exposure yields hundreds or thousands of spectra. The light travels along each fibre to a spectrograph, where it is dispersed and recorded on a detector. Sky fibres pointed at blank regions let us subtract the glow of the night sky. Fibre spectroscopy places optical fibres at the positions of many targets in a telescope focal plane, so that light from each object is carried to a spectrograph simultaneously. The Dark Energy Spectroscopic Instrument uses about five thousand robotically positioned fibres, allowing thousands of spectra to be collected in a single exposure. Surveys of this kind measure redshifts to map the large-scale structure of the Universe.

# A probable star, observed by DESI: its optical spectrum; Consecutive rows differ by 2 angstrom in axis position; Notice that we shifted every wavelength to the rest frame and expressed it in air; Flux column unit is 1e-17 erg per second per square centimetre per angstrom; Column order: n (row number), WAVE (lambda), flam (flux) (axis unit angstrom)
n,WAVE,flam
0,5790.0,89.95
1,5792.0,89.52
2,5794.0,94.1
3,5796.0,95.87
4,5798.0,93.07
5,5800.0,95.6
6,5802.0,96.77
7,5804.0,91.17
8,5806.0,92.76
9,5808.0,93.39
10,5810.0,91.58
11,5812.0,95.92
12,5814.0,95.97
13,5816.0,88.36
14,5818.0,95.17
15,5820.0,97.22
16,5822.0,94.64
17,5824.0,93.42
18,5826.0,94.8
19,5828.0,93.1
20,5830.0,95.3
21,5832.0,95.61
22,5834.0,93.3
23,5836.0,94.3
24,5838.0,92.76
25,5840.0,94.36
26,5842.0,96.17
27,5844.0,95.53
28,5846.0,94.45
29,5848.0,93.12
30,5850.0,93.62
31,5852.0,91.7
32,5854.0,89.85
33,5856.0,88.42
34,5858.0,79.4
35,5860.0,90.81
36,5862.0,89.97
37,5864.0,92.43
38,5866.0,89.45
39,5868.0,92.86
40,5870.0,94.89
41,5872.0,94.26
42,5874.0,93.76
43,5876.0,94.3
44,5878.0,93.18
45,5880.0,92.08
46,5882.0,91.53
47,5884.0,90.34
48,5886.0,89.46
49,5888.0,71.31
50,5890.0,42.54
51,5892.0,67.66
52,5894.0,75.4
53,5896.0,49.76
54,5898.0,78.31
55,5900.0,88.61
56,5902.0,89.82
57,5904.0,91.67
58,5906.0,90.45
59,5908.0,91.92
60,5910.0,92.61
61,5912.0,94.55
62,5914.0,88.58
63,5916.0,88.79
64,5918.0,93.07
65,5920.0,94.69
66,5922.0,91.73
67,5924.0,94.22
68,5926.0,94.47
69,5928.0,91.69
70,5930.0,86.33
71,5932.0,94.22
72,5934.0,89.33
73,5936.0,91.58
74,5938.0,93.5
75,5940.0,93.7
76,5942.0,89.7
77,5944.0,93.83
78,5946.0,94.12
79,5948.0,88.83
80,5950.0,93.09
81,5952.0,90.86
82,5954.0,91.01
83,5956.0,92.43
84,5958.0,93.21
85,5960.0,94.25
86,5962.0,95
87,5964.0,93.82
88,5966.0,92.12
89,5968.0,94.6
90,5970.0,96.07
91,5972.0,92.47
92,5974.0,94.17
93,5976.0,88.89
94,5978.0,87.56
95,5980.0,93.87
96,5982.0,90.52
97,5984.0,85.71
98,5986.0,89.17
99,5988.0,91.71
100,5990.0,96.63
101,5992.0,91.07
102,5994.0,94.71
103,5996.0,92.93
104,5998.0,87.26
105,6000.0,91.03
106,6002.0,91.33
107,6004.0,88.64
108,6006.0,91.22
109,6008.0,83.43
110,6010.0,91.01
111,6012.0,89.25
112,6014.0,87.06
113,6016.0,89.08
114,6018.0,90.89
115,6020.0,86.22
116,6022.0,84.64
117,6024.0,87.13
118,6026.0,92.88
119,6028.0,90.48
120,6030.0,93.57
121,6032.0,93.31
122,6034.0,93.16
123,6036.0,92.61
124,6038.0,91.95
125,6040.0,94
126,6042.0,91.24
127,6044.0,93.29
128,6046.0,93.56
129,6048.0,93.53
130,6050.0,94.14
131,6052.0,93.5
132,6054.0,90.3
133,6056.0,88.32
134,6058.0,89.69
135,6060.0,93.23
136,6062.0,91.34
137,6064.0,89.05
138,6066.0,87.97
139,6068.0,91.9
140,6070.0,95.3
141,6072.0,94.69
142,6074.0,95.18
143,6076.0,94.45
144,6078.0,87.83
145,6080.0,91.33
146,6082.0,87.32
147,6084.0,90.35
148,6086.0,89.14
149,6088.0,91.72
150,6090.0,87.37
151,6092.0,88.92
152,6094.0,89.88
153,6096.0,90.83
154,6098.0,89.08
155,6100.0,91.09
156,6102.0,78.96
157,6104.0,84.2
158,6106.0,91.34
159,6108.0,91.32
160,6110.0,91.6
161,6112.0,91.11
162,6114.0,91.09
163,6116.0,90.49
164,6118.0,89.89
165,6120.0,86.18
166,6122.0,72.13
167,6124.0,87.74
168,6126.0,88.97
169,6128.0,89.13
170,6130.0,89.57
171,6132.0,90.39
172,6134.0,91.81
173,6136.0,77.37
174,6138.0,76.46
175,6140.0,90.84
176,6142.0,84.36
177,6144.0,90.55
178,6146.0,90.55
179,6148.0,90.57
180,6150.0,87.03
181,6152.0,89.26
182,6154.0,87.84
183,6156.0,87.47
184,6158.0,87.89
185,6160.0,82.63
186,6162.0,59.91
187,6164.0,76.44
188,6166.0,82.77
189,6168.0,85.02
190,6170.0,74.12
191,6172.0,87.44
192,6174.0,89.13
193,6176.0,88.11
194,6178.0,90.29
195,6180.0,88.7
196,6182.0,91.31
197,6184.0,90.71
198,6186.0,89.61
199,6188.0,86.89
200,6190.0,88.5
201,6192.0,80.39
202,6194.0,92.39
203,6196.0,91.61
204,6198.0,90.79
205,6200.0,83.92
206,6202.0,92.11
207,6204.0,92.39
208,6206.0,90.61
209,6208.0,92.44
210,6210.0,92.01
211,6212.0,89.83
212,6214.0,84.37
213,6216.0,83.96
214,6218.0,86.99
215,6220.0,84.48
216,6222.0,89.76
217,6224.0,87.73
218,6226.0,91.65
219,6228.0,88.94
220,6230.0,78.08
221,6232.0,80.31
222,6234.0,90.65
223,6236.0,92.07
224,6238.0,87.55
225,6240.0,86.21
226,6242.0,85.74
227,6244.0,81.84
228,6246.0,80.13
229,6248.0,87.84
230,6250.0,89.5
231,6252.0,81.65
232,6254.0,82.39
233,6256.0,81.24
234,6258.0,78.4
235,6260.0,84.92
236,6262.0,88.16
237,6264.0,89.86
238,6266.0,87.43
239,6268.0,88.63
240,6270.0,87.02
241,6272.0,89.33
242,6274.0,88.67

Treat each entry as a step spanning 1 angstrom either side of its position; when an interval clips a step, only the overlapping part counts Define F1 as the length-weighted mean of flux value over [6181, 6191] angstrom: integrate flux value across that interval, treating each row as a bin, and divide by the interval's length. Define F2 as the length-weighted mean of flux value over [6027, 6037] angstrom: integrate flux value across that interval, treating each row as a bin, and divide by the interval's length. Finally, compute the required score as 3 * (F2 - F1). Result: 10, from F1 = 89.4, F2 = 92.6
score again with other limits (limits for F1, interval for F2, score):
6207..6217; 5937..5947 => 13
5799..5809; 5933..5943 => -7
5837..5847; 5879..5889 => -23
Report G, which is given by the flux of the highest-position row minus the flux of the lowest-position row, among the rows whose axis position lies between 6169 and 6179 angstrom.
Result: 16.2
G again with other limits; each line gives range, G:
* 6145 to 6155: -2.7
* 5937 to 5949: -4.7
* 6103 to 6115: 6.9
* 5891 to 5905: 24.0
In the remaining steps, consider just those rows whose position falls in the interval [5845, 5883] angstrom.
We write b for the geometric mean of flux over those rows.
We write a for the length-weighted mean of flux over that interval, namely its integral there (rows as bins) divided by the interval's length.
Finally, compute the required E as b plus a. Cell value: 183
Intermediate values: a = 91.6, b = 92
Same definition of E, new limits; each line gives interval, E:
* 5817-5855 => 188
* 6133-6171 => 167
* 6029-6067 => 184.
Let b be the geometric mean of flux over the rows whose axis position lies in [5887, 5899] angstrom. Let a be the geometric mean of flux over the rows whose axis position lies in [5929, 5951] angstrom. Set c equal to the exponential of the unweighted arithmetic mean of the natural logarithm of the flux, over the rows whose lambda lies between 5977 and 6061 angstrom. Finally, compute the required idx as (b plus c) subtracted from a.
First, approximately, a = 91.6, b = 62.6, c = 90.8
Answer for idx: -62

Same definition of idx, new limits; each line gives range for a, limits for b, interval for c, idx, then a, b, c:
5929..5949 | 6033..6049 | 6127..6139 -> -87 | 91.5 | 92.9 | 85.5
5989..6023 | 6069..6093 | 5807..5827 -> -95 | 89.7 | 91.1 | 94.0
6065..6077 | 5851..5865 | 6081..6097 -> -85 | 93.2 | 88.8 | 89.4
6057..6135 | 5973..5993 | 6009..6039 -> -92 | 89.5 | 90.9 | 90.2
